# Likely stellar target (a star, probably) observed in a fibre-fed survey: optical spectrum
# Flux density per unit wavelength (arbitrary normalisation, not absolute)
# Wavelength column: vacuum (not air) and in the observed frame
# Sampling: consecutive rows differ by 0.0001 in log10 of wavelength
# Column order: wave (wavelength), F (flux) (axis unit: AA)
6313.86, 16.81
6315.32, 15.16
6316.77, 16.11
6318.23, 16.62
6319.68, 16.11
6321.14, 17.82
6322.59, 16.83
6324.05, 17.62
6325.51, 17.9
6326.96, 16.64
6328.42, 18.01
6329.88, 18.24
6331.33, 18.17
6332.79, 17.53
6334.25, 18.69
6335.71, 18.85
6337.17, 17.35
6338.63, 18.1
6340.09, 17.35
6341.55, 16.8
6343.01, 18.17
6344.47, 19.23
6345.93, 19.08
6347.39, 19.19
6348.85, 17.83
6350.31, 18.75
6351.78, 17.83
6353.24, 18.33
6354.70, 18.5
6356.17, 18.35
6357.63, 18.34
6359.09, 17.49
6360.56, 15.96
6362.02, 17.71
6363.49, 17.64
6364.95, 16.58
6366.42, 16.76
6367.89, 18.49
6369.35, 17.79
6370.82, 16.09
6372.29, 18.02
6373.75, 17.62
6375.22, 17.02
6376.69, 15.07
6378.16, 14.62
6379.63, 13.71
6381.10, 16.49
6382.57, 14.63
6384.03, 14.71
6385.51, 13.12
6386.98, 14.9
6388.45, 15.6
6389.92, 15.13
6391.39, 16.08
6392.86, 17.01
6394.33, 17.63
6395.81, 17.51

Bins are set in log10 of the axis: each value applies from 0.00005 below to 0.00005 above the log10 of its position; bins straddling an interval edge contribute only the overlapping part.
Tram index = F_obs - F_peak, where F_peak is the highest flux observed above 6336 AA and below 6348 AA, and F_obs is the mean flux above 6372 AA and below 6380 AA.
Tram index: -3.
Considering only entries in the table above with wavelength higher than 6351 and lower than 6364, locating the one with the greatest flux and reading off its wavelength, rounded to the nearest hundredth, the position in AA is 6354.70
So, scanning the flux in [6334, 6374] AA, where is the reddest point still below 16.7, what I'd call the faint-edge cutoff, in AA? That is 6370.82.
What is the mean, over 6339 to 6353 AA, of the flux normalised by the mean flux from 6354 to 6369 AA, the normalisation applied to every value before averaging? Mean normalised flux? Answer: 1.04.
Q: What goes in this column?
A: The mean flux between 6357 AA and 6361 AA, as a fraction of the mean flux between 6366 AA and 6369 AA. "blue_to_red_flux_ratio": 0.98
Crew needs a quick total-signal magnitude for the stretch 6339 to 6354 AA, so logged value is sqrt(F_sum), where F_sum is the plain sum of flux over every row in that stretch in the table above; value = 13.5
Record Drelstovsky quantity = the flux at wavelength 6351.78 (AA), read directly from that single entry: 17.83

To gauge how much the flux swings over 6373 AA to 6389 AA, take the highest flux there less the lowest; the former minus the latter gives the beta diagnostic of 4.5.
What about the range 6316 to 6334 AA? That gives 2.1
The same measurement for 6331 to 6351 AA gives 2.4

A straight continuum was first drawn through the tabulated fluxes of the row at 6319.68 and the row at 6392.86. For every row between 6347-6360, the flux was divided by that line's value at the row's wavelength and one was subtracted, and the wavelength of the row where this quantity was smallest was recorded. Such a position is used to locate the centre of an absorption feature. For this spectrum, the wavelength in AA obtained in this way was 6359.09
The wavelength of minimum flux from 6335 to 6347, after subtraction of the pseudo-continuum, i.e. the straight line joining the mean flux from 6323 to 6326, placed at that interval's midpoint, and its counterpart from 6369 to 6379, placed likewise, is 6341.55 AA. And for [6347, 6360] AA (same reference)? 6359.09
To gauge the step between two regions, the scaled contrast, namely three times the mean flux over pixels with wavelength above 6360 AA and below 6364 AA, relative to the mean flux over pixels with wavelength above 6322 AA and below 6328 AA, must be 2.97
